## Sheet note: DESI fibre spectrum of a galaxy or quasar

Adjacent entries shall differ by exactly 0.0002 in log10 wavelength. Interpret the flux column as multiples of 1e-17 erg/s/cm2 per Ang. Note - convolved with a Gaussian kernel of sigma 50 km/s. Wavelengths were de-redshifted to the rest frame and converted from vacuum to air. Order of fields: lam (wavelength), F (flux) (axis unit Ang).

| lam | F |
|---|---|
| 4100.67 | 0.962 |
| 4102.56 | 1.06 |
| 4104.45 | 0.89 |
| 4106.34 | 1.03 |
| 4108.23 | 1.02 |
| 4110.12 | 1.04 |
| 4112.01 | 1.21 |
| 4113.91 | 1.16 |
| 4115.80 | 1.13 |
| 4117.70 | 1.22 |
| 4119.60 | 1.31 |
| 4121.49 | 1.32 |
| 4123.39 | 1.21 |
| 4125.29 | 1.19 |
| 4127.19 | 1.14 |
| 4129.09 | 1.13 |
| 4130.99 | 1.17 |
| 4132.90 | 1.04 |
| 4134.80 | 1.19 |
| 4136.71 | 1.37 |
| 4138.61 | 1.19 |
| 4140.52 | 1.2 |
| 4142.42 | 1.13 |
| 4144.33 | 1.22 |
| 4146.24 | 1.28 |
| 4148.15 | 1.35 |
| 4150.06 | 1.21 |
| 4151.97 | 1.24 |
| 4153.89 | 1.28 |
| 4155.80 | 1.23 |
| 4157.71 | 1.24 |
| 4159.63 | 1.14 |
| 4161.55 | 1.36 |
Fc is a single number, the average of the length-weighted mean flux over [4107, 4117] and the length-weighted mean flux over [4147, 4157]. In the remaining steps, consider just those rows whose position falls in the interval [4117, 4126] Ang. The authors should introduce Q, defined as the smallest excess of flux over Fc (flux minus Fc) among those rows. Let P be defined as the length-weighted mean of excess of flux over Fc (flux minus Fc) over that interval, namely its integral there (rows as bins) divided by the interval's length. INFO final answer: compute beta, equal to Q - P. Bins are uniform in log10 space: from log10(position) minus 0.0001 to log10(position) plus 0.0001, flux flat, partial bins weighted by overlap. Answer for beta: -0.06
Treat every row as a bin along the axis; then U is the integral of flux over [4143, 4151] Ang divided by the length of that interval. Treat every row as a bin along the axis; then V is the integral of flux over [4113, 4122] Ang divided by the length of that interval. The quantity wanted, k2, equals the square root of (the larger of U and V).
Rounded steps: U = 1.26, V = 1.22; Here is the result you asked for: 1.12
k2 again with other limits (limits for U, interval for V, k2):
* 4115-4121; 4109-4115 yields 1.11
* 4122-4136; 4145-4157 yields 1.12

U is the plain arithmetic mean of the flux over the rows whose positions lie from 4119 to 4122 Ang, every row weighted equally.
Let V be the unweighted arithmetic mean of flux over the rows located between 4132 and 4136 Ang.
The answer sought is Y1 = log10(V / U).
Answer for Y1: -0.072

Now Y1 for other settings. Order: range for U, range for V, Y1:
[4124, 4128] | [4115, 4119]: 0.004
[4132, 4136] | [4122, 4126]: 0.032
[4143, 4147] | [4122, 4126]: -0.018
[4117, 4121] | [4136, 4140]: 0.005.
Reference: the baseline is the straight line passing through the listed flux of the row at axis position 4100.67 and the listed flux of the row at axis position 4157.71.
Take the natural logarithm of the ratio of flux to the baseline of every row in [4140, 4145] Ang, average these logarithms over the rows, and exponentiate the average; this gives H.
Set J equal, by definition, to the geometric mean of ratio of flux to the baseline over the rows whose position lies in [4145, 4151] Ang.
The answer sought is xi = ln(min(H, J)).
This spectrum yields 0.015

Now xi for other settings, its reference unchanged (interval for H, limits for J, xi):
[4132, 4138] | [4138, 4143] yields 0.014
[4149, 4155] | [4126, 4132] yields 0.025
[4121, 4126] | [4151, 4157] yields 0.023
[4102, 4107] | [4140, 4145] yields 0.010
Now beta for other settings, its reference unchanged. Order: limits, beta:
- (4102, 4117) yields -0.18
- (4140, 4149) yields -0.11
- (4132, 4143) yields -0.15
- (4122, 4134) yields -0.11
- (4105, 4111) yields 0.00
